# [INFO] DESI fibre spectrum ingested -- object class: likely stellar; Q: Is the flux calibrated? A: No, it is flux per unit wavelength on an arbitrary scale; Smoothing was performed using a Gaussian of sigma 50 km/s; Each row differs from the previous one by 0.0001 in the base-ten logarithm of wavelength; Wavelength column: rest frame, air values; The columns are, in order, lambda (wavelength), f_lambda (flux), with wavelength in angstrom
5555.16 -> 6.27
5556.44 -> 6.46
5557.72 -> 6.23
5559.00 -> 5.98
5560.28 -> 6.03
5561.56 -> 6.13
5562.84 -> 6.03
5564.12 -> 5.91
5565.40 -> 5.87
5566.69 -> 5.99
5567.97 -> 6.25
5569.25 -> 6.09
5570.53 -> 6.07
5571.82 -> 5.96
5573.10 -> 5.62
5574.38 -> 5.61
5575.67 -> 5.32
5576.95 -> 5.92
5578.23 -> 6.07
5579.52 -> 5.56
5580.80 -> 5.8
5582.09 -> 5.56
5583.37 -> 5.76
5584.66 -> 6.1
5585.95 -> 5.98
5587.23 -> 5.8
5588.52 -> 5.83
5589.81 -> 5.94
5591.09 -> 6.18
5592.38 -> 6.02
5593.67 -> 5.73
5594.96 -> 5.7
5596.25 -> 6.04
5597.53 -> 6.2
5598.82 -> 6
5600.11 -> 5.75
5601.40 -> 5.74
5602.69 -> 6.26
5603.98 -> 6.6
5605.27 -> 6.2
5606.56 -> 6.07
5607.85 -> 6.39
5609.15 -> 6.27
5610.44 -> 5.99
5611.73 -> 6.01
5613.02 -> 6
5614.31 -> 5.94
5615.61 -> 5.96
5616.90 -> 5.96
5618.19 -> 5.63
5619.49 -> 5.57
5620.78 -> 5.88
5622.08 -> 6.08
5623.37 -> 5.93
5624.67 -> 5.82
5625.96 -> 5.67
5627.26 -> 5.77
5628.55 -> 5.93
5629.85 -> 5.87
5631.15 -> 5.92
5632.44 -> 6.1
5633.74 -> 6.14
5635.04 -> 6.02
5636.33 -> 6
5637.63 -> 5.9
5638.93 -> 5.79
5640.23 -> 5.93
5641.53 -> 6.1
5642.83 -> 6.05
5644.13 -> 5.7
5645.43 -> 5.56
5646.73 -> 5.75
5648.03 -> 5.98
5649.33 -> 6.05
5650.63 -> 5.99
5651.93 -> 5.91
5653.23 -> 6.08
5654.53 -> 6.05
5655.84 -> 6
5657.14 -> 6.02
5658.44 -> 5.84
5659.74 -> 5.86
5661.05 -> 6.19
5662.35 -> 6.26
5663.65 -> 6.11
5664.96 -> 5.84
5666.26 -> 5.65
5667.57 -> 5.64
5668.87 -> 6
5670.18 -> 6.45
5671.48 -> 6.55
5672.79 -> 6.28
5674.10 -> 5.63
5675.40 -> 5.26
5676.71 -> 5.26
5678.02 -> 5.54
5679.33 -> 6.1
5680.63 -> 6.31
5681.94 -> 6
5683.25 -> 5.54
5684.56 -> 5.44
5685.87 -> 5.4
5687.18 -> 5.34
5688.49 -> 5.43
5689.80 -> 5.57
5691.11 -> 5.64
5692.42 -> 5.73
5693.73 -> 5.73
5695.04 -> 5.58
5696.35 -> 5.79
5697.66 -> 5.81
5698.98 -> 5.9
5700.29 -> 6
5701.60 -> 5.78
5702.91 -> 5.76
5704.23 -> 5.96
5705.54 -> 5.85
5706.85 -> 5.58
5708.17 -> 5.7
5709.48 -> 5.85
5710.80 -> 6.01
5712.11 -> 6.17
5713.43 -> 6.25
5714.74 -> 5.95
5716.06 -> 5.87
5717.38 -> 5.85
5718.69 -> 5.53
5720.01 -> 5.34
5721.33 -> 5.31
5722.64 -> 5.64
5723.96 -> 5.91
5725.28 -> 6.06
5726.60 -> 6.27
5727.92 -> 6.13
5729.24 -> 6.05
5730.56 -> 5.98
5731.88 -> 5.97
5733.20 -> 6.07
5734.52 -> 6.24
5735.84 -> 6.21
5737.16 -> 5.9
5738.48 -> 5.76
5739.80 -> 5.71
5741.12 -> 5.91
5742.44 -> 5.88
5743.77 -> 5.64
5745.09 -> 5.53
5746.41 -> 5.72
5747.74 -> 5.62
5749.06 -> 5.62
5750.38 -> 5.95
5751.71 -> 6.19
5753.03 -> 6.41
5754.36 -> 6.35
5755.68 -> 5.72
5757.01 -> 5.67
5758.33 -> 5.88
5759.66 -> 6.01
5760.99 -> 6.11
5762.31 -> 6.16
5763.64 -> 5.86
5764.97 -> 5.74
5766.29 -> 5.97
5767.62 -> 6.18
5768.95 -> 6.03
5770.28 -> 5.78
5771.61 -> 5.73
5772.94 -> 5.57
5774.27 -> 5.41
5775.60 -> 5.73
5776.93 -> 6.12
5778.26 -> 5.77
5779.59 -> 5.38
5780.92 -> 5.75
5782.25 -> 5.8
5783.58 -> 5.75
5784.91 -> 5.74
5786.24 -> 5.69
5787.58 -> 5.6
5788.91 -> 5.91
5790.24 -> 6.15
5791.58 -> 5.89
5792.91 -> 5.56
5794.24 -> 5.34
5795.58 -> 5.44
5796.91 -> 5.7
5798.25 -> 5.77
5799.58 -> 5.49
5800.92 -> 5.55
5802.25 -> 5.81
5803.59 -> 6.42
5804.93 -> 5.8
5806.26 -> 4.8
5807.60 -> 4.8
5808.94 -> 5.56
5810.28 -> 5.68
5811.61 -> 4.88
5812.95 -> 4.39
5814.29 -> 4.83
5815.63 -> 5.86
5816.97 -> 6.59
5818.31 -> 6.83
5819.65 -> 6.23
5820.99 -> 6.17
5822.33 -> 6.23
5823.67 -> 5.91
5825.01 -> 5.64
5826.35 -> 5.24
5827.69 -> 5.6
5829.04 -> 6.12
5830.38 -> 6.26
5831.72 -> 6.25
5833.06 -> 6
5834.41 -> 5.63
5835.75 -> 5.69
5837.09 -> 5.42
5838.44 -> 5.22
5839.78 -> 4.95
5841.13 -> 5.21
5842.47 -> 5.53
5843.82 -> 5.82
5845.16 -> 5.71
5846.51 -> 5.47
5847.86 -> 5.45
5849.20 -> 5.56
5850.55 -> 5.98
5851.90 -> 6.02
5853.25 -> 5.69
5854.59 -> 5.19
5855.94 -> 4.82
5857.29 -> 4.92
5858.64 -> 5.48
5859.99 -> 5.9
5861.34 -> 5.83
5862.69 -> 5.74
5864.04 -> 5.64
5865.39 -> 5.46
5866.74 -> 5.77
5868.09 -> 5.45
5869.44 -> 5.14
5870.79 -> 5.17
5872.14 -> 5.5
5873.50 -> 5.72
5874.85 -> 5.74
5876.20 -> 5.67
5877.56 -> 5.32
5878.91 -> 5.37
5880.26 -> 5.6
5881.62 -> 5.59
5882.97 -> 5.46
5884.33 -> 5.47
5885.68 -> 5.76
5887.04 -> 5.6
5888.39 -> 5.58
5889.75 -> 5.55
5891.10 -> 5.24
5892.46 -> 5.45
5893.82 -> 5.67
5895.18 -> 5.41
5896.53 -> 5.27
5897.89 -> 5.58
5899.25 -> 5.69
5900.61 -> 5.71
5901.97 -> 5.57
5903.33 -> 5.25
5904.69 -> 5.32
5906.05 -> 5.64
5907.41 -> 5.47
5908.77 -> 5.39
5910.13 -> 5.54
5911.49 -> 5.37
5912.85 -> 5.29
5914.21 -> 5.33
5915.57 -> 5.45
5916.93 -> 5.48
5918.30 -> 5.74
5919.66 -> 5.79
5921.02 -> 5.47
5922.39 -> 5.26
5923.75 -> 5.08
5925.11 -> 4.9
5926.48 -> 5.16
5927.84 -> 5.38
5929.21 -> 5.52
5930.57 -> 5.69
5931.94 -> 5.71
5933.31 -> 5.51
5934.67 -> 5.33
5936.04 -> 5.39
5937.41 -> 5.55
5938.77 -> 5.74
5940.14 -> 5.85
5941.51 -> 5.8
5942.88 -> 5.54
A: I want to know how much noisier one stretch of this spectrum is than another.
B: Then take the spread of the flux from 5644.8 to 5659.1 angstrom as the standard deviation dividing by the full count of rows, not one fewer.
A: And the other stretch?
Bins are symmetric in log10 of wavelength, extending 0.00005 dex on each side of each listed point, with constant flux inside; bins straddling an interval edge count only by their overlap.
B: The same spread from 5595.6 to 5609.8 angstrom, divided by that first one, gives 1.6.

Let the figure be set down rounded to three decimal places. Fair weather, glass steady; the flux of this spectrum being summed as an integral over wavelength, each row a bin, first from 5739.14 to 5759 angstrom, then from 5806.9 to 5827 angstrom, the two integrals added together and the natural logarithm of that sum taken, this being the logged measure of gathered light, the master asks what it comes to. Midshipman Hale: 5.438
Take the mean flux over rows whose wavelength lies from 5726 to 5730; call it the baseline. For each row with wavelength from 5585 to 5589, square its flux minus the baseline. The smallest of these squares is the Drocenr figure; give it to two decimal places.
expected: 0.03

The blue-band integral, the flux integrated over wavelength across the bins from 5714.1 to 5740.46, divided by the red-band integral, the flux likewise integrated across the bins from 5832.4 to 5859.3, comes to 1.05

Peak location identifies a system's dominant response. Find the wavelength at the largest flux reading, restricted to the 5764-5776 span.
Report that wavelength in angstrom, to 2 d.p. 5767.62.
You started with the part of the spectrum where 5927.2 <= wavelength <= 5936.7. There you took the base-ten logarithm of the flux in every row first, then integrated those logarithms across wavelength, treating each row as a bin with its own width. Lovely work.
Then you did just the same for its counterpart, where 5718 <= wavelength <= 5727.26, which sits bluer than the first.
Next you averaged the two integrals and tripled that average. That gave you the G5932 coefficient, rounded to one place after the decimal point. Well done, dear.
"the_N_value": 21.1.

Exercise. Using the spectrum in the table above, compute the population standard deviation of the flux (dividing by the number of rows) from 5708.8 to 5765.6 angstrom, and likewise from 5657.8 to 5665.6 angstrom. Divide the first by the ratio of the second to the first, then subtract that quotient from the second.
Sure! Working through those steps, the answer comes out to -0.2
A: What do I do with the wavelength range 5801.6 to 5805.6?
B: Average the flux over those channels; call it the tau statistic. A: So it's 6.01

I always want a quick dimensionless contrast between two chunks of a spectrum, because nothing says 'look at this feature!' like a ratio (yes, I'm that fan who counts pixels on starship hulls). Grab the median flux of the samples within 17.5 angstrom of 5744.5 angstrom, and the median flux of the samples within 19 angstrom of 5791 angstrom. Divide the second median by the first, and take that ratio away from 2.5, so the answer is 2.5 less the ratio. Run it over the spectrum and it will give 1.54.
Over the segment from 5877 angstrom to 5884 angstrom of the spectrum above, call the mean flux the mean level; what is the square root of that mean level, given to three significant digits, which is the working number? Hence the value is 2.34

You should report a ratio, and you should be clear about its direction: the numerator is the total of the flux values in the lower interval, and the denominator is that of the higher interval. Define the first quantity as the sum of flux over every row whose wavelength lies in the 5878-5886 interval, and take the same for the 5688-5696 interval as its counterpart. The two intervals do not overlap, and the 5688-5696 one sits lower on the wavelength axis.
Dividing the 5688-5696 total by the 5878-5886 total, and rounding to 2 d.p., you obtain 1.01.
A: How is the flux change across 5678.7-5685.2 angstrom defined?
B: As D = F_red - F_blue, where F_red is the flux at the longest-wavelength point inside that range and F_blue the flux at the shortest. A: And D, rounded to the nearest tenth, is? -0.7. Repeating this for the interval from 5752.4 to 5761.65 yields -0.3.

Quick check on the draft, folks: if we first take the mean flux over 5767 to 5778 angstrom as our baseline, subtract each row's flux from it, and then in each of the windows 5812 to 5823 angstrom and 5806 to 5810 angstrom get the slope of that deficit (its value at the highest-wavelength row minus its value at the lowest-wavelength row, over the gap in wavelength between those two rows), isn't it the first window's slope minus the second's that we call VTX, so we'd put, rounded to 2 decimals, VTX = 0.09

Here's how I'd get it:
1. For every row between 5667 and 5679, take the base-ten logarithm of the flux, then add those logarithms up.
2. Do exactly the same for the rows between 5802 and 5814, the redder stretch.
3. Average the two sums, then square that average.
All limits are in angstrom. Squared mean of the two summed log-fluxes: 45.0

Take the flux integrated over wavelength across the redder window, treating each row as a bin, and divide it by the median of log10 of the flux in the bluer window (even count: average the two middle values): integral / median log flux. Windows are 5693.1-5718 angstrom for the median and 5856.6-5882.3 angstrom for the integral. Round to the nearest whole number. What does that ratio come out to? 185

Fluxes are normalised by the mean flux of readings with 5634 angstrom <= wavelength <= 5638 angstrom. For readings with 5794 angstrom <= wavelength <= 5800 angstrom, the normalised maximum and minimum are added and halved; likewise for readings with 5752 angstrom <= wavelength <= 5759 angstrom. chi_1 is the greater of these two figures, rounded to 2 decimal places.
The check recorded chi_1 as 1.01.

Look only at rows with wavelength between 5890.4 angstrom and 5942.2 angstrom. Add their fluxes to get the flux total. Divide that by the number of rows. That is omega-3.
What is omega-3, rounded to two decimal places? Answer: 5.47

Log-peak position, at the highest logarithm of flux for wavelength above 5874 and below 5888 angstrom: 5885.68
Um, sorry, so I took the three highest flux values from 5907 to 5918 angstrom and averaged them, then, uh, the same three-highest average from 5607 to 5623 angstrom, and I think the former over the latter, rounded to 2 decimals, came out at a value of 0.88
